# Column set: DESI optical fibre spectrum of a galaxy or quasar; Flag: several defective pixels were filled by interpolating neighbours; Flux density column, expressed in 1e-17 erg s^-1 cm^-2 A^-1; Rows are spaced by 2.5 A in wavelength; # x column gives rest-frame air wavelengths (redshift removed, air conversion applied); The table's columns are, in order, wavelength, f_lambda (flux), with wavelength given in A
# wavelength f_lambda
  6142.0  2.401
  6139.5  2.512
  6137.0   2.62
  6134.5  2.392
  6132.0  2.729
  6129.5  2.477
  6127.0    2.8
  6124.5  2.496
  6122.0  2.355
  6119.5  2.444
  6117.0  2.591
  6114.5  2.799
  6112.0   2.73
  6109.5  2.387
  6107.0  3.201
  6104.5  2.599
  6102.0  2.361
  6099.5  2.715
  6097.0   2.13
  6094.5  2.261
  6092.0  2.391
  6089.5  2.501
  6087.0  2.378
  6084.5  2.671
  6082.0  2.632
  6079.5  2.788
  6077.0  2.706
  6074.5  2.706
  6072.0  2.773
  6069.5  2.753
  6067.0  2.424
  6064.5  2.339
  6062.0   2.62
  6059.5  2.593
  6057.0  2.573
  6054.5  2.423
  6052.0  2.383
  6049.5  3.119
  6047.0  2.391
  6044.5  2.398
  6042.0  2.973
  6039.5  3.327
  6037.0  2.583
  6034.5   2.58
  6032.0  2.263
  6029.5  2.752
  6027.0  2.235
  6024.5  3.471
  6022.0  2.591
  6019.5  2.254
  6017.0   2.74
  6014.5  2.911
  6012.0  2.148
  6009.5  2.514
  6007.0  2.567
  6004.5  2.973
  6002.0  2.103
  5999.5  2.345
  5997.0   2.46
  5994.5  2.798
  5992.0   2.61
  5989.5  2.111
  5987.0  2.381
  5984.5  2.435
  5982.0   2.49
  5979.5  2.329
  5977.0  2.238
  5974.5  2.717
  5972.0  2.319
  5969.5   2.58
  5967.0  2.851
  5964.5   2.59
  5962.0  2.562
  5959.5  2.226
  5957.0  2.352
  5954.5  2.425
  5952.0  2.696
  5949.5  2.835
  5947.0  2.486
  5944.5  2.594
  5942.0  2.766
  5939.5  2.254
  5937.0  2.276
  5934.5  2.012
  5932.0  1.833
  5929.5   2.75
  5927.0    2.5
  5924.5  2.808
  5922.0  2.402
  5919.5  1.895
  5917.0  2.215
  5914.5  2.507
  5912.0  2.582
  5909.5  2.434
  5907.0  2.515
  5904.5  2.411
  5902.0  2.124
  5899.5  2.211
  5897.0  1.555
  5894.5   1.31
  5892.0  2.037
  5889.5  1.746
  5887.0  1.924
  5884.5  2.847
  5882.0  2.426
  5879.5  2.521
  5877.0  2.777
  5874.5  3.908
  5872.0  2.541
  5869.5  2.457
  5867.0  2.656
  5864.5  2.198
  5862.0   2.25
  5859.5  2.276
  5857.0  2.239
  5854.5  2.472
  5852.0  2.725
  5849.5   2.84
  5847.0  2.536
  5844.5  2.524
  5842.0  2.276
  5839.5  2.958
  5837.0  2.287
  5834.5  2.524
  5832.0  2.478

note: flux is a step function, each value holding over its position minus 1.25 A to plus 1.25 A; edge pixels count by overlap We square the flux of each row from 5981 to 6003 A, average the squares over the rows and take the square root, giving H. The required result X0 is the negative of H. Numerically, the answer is -2.42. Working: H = 2.42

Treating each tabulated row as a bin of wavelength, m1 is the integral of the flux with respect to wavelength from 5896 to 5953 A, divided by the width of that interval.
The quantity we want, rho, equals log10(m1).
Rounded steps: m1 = 2.38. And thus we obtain 0.376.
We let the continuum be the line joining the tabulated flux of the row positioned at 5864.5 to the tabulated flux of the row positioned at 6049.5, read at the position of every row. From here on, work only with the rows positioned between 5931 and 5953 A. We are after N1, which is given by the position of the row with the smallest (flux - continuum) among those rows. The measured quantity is 5932.0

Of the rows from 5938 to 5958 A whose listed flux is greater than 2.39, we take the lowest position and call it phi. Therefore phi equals 5942.0 A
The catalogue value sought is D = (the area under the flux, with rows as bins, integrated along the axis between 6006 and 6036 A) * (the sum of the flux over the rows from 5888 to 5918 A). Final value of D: 1989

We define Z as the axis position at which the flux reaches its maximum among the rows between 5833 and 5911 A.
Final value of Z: 5874.5 A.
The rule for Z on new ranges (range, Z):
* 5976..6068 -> 6024.5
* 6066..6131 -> 6107.0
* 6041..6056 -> 6049.5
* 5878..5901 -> 5884.5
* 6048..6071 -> 6049.5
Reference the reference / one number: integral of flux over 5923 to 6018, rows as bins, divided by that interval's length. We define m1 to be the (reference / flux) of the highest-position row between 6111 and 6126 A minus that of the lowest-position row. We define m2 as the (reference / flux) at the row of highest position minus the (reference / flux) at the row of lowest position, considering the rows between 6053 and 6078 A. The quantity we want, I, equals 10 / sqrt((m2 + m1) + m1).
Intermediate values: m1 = 0.085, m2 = -0.11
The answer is 40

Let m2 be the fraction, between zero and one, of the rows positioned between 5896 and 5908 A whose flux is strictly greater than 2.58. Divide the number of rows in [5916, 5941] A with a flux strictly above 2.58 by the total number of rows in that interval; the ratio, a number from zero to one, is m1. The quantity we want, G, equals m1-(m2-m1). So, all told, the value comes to 0.4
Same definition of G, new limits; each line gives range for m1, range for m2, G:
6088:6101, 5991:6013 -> 0.1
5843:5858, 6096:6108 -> 0.1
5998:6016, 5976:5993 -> 0.4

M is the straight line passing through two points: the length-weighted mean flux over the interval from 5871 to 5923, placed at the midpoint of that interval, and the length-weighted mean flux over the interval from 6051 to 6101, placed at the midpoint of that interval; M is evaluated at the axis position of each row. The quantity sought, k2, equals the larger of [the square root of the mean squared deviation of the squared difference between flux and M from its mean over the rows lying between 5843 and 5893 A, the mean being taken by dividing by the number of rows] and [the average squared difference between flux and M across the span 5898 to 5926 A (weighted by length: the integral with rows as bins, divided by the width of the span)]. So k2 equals 0.55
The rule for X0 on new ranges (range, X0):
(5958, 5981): -2.50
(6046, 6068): -2.55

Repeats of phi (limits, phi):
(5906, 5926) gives 5907.0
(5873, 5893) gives 5874.5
